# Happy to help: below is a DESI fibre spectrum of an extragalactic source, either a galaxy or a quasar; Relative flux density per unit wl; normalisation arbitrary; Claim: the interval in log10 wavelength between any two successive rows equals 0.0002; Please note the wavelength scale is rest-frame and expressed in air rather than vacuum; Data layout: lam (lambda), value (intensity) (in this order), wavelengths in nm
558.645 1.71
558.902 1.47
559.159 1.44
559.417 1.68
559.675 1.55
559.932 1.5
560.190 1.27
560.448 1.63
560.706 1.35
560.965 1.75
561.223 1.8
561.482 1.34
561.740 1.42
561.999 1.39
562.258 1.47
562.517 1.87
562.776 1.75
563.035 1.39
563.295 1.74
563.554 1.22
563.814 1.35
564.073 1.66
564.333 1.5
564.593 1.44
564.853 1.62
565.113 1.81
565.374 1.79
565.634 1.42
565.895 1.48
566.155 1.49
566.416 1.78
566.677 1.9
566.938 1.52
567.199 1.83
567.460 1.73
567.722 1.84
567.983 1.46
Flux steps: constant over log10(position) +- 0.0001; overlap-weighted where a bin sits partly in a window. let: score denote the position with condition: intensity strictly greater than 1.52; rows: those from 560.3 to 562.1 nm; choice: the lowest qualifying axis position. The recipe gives 560.448 nm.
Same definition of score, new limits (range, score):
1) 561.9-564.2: 562.517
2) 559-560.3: 559.417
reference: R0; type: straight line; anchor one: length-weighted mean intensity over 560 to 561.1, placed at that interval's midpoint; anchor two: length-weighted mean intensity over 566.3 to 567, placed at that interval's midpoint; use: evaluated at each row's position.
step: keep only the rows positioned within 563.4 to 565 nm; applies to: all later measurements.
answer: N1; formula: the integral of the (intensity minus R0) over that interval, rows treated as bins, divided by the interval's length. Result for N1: -0.179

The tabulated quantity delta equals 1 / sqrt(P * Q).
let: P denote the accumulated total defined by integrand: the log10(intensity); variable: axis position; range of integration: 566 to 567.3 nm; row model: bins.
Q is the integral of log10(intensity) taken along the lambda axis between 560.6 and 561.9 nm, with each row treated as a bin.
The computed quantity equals 3.78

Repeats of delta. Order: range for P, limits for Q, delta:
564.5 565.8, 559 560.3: 4.09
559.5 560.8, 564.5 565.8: 4.16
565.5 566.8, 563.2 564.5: 4.14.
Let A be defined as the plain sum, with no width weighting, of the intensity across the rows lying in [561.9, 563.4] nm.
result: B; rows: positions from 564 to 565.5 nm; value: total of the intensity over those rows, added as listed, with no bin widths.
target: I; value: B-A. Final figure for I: 0.2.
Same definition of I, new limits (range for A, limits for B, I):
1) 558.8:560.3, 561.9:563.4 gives 0.7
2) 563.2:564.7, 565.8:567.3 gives 1.1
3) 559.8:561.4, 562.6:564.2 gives -0.2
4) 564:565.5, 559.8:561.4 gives -0.5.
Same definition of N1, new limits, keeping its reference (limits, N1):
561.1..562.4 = -0.065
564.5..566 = -0.096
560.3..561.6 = 0.054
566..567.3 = -0.056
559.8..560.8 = -0.050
